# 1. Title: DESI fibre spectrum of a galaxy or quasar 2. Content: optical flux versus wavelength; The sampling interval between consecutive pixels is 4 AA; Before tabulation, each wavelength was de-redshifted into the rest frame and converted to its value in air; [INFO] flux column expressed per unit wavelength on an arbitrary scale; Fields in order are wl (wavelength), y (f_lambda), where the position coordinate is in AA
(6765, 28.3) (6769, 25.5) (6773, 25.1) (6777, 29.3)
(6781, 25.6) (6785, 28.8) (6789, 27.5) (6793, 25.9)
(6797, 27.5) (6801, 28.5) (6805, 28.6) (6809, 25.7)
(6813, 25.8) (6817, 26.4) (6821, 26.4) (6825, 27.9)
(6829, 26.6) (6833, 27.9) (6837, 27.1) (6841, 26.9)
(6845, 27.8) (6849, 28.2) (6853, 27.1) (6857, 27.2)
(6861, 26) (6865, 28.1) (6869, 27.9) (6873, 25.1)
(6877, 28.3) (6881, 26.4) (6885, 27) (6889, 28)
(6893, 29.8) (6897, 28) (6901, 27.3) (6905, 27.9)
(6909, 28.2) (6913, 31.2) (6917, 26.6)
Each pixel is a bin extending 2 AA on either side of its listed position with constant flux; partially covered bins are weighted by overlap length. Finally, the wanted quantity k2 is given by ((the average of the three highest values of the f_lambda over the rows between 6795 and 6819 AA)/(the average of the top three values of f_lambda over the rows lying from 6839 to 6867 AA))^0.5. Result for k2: 1.00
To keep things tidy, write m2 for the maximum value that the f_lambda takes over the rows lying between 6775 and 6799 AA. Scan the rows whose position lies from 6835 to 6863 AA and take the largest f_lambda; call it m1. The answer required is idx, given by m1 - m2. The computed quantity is -1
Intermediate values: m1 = 28.2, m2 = 29.3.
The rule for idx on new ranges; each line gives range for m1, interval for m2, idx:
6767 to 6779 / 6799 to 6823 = 1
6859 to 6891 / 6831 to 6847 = 0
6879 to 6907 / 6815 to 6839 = 2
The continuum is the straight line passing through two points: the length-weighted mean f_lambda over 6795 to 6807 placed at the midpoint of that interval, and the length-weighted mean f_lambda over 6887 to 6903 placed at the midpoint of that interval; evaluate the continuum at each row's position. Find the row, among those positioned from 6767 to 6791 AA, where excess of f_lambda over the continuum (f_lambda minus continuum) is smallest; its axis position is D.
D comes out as 6773 AA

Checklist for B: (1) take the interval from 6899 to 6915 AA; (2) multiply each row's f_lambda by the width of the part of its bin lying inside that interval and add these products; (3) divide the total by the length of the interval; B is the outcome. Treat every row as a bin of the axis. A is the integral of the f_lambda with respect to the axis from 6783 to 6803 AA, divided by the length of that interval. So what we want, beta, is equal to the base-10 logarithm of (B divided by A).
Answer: 0.02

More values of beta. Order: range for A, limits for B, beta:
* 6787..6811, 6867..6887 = -0.01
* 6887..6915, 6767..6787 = -0.03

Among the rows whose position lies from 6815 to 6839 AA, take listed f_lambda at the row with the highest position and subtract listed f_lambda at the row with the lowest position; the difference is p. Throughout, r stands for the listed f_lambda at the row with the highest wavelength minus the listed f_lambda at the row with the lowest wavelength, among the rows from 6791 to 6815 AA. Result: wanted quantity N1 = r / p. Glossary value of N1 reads -0.1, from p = 0.7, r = -0.1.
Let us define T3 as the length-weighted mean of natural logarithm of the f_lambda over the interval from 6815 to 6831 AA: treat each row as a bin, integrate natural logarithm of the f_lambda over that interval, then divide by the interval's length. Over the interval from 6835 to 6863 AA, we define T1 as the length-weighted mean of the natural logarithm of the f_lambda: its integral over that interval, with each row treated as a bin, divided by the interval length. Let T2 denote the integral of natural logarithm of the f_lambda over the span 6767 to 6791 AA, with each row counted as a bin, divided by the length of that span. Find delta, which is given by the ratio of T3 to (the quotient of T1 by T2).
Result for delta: 3.28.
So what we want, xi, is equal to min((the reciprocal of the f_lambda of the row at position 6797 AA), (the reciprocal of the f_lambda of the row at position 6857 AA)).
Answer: 0.0364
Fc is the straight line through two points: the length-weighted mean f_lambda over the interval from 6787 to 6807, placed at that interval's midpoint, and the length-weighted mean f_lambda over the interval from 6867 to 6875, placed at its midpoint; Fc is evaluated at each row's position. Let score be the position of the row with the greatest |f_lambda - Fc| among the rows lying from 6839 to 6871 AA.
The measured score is 6865 AA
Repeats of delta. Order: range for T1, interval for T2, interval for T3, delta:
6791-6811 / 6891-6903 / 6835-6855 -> 3.35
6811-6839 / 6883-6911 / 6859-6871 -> 3.35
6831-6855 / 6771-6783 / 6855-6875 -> 3.26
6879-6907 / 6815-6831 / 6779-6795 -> 3.26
